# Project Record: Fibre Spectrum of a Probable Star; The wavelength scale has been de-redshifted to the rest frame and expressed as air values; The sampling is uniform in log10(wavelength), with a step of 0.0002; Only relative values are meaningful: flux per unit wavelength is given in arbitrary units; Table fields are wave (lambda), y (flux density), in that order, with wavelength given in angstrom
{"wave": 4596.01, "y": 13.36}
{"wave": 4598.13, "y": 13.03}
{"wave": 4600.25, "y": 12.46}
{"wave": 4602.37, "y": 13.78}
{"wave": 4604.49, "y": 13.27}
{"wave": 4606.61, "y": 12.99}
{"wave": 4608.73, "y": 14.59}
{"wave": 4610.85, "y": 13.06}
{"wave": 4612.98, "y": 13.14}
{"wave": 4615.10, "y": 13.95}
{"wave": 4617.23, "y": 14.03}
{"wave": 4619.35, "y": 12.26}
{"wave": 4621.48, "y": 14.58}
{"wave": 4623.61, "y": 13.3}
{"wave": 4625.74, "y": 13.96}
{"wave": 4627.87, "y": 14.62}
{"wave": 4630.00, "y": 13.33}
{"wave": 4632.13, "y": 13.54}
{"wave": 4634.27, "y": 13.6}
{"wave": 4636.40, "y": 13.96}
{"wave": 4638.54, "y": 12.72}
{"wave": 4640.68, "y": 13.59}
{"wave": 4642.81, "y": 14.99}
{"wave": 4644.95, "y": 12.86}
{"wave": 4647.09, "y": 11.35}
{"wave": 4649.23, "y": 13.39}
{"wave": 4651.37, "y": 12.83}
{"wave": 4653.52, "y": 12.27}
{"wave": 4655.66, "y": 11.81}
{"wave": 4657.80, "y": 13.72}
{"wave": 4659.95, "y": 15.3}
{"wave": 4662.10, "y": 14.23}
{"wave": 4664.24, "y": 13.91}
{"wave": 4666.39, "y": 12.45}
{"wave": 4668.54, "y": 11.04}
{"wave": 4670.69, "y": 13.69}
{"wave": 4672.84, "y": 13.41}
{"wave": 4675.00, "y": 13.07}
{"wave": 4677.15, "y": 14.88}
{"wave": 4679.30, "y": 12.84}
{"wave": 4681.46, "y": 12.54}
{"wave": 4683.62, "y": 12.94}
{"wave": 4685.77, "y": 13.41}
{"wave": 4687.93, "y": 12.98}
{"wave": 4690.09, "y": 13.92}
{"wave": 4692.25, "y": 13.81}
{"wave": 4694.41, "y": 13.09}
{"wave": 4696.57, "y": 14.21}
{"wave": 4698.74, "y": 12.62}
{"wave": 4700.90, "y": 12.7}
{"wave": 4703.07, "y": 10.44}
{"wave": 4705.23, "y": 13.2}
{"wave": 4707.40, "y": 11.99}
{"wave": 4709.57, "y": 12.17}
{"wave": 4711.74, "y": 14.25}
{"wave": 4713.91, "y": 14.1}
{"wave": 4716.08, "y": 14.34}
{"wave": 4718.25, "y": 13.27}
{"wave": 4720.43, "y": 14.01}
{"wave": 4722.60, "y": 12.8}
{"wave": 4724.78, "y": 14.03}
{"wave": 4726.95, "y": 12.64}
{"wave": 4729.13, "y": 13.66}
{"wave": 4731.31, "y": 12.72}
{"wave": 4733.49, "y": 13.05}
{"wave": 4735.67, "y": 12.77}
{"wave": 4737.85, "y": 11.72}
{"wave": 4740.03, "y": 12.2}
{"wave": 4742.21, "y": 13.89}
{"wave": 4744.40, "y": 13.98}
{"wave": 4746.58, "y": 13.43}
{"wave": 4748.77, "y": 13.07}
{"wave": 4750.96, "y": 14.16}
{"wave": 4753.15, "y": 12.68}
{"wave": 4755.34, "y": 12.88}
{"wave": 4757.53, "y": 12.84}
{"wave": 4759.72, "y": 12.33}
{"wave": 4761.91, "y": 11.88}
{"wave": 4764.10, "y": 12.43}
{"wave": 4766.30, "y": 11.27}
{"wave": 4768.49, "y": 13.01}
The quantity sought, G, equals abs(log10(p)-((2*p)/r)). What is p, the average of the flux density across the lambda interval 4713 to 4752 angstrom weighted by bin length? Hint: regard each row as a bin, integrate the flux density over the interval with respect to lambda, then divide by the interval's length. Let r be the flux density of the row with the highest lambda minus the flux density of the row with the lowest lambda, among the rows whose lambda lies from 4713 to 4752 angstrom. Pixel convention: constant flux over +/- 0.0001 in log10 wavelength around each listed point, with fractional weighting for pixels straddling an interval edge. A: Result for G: 443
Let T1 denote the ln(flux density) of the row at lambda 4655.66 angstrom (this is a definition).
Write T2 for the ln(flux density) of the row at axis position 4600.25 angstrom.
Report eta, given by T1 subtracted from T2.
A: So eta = 0.05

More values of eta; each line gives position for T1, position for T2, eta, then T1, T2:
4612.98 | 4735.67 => -0.03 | 2.58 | 2.55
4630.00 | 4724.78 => 0.05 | 2.59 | 2.64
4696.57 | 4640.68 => -0.04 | 2.65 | 2.61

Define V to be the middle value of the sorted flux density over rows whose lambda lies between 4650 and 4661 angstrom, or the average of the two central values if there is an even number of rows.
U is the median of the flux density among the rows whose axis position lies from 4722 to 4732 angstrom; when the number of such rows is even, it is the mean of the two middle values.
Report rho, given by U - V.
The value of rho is -0.03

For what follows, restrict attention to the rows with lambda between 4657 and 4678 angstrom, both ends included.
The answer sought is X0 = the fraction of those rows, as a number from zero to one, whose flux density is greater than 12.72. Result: 0.80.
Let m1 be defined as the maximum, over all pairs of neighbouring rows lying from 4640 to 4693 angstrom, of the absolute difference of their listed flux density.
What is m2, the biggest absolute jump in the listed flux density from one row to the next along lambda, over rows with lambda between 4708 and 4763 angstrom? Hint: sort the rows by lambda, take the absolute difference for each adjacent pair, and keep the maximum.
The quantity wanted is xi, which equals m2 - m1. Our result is -0.57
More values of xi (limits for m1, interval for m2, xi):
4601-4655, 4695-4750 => 0.44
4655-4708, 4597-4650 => -0.44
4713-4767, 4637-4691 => 0.96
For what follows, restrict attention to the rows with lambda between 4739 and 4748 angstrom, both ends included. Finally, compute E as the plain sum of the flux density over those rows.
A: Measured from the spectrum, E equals 53.5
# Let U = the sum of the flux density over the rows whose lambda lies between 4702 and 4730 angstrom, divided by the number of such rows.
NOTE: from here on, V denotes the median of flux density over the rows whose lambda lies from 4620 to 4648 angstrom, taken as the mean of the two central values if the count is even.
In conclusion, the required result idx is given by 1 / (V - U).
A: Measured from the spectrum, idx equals 2.3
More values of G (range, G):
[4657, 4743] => 154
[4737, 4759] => 22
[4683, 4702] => 112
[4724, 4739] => 12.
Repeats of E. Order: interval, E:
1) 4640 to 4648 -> 52.8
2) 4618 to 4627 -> 54.1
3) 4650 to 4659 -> 50.6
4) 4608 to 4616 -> 54.7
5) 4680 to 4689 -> 51.9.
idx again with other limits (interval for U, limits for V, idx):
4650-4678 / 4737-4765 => -2.3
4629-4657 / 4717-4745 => -22.0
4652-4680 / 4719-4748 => -4.4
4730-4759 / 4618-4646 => 1.8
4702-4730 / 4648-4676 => 4.1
